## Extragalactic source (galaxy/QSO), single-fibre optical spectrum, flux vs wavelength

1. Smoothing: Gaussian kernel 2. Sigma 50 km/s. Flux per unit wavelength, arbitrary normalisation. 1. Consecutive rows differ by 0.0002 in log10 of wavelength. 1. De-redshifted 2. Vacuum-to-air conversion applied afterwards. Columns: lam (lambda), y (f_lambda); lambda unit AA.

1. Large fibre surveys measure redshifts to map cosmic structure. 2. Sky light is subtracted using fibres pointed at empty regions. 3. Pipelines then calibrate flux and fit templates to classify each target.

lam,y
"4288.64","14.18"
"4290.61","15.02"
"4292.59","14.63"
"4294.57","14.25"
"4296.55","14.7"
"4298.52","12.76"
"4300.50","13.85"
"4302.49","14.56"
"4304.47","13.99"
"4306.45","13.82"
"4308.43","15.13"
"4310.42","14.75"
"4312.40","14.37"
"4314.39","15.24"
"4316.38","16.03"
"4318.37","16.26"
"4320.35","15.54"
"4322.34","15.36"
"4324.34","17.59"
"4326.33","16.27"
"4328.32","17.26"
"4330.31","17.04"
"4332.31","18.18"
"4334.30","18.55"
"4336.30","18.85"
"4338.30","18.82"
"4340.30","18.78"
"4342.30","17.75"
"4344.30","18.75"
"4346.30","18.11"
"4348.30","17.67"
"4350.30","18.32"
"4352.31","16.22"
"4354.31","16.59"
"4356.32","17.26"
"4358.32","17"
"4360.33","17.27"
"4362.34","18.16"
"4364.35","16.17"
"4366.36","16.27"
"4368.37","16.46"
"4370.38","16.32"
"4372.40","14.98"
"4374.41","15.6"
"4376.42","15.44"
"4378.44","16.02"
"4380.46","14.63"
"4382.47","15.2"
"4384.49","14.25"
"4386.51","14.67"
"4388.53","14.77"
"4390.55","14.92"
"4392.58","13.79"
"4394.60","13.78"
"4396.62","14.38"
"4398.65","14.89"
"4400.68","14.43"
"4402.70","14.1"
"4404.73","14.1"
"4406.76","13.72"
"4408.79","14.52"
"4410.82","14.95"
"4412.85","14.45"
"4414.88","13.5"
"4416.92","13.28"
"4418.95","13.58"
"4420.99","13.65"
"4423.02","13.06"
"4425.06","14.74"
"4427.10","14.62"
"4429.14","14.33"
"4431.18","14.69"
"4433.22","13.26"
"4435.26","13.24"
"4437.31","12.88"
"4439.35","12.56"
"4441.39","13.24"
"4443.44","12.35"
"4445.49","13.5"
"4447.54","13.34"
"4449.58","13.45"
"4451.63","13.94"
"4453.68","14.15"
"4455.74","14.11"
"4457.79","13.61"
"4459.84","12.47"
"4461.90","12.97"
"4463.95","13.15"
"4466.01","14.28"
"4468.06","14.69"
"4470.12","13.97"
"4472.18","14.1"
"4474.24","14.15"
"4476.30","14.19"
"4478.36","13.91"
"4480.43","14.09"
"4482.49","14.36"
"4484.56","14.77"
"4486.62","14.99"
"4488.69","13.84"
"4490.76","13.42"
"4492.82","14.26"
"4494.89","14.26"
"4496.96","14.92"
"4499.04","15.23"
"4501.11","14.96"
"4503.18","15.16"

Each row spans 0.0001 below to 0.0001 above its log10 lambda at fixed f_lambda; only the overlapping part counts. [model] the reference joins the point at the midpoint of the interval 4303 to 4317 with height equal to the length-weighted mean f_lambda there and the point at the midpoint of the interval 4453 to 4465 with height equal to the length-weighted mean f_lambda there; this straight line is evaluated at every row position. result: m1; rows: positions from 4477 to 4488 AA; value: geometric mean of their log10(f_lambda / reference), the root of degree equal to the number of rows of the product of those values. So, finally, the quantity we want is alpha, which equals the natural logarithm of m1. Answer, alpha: -3.3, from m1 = 0.037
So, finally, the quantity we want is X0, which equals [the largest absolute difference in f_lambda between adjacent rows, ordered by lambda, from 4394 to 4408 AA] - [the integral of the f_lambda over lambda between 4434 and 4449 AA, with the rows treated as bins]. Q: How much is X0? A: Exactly -195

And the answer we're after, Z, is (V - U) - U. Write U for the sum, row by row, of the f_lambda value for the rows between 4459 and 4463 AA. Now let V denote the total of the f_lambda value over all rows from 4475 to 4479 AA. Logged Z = -23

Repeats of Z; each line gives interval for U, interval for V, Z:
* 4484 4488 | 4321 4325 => -27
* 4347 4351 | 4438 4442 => -46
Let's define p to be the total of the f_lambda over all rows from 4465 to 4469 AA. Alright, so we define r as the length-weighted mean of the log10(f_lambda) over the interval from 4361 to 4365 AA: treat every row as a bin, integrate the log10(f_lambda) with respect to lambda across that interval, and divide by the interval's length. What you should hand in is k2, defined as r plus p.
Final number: 30.2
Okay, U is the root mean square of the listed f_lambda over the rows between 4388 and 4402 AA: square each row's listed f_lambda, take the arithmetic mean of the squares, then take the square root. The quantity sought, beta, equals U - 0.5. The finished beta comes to 13.9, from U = 14.4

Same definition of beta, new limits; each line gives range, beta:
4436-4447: 12.4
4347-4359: 16.7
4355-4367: 16.5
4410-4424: 13.3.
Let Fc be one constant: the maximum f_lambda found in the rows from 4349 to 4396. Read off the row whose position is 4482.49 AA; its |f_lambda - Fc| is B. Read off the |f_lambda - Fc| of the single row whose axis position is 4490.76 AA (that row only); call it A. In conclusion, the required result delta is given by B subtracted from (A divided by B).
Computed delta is -2.7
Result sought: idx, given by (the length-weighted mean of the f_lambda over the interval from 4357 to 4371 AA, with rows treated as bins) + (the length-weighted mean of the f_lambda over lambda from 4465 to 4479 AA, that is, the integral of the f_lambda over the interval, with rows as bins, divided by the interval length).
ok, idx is 31.0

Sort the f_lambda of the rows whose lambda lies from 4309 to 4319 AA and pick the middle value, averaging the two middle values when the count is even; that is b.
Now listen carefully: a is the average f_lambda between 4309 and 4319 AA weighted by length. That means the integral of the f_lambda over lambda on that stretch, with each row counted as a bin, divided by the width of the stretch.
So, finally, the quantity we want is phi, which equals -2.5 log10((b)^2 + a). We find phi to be -5.98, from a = 15.3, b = 15.24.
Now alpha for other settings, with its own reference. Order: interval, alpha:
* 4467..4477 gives -3.5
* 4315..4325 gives -3.3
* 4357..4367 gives -2.6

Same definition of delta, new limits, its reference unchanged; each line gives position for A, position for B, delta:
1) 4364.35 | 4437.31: -5.0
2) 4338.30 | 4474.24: -4.1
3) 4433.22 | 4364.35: 0.2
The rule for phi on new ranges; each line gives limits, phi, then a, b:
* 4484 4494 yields -5.84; 14.2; 14.26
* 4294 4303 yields -5.84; 14.0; 14.25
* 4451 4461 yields -5.79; 13.6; 13.94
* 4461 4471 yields -5.80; 13.8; 13.97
